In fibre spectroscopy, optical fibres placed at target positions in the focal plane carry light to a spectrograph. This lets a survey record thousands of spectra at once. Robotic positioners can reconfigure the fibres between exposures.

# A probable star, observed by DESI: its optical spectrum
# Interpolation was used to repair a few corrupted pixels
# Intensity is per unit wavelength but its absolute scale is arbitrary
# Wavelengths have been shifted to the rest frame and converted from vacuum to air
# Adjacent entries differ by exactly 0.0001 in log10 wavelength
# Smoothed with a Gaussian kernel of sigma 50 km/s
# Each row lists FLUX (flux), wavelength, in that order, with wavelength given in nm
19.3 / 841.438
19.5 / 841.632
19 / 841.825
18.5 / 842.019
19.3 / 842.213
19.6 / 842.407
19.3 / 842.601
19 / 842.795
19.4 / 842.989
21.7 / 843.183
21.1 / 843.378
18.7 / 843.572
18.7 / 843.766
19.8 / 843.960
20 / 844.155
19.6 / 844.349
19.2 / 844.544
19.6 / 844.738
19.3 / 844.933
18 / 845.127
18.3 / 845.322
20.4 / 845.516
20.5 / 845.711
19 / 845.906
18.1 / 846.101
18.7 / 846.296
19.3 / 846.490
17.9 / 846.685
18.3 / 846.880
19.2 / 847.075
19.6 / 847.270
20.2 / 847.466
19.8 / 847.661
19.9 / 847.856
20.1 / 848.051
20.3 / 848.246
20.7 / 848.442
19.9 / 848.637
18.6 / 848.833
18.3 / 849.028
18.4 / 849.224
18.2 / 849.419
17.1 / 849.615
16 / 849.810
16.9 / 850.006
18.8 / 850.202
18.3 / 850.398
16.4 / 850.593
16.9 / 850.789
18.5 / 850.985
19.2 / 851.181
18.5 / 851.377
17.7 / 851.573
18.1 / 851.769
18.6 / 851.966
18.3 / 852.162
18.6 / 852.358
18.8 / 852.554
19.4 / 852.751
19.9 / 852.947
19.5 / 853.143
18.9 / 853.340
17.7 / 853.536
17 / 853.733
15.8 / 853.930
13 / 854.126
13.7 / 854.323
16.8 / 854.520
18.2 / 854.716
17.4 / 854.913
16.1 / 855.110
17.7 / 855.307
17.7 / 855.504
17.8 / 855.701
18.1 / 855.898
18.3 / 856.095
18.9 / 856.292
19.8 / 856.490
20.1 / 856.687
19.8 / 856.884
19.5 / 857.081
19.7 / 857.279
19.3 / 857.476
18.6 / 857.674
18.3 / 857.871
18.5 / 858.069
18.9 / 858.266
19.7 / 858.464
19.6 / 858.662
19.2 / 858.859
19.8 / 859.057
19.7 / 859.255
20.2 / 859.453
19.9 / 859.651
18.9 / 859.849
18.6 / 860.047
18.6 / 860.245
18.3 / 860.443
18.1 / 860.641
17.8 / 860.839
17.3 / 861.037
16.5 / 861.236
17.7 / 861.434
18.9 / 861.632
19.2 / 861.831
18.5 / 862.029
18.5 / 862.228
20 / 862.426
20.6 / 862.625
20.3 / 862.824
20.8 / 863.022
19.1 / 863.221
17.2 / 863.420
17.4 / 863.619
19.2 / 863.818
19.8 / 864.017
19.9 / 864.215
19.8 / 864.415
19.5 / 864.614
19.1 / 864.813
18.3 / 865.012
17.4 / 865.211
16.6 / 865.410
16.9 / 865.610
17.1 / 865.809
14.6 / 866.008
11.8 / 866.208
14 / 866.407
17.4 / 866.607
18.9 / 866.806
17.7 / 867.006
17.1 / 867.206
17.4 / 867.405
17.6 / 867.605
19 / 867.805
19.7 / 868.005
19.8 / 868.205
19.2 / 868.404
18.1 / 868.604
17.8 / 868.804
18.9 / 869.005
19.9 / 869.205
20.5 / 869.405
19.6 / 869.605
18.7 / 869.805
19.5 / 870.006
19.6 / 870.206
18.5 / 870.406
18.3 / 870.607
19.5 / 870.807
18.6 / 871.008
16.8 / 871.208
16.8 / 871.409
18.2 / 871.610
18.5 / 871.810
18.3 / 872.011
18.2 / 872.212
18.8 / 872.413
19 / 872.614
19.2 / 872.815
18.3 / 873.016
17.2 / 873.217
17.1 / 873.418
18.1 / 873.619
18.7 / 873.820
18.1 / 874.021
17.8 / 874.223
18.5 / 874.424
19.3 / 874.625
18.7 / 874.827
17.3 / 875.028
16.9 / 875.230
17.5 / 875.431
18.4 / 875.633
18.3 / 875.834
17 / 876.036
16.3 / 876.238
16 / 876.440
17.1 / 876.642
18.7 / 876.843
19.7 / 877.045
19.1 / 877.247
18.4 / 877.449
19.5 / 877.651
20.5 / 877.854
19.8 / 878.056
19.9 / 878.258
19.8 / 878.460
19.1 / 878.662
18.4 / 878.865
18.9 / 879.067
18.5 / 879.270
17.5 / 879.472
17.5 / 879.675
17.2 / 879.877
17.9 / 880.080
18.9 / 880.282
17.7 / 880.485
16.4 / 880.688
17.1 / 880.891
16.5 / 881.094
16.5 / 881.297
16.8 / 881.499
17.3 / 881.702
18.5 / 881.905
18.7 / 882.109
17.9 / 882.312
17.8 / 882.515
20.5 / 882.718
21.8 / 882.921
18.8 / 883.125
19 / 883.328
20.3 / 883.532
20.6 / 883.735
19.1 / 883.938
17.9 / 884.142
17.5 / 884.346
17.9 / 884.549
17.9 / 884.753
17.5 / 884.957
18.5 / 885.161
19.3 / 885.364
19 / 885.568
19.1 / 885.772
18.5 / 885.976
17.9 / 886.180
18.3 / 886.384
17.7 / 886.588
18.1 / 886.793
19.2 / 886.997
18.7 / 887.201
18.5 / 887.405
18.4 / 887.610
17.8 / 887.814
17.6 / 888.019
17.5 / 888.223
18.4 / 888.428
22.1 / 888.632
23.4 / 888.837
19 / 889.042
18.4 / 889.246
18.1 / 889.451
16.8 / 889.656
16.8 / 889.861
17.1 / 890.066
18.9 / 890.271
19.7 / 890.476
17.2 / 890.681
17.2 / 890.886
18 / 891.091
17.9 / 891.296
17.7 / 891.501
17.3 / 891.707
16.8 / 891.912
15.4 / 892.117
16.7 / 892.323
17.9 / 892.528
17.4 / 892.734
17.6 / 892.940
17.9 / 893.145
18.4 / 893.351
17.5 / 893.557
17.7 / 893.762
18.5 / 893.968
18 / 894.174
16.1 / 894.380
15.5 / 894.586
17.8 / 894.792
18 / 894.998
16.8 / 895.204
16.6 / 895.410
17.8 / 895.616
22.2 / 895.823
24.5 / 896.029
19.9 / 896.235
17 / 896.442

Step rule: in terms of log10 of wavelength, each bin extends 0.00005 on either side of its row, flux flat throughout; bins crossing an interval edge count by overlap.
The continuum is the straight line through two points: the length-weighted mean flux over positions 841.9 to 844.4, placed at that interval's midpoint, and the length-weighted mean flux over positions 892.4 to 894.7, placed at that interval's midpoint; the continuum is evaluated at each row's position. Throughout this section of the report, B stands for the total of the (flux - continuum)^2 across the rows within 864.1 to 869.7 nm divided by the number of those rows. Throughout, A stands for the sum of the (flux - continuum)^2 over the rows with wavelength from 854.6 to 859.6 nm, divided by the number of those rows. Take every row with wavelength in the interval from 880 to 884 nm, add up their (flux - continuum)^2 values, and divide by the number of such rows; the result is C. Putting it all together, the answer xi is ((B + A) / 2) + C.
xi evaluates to 5.1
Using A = 1.1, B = 4.2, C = 2.5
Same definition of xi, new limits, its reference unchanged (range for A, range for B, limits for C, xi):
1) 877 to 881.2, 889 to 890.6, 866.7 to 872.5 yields 2.2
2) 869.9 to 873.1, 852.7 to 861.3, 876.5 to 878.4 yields 3.8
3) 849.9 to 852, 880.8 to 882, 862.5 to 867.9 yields 6.3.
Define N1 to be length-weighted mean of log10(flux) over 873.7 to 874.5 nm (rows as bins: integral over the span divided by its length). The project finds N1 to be 1.26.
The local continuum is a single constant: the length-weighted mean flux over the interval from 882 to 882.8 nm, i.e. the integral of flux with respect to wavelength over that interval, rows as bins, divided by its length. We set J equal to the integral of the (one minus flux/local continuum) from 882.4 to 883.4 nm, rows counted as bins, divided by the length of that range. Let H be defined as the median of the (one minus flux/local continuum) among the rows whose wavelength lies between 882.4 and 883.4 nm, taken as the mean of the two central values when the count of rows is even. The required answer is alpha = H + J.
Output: -0.07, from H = -0.02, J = -0.05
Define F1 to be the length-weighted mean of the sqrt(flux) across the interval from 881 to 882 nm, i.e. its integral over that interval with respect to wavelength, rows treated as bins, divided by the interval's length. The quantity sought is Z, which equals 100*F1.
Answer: 414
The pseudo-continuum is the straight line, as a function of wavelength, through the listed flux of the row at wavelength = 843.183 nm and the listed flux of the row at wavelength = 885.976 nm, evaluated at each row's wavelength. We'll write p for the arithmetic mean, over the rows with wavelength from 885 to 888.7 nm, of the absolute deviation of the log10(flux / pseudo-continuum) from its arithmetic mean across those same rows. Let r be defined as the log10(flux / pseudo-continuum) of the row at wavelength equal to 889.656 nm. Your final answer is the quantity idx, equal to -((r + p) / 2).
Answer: 0.010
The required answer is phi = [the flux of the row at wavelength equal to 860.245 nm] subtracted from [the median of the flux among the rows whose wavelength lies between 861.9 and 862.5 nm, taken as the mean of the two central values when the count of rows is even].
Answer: -0.1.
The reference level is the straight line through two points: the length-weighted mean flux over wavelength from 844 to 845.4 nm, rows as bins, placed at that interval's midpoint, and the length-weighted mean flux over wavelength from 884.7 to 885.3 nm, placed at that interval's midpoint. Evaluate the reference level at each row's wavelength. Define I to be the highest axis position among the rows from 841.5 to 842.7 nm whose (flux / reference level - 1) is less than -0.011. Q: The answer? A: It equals 842.019 nm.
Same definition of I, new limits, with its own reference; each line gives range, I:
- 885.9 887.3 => 886.588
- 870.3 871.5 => 871.409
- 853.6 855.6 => 855.504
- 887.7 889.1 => 888.223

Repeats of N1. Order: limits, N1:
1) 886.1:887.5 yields 1.26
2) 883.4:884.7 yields 1.27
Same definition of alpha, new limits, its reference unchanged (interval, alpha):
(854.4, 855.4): 0.15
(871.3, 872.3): 0.06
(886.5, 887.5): 0.02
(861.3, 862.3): 0.02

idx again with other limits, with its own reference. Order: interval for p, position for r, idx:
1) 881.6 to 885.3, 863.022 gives -0.017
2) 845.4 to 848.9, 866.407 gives 0.068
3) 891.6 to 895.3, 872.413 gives -0.001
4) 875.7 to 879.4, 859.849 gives 0.005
